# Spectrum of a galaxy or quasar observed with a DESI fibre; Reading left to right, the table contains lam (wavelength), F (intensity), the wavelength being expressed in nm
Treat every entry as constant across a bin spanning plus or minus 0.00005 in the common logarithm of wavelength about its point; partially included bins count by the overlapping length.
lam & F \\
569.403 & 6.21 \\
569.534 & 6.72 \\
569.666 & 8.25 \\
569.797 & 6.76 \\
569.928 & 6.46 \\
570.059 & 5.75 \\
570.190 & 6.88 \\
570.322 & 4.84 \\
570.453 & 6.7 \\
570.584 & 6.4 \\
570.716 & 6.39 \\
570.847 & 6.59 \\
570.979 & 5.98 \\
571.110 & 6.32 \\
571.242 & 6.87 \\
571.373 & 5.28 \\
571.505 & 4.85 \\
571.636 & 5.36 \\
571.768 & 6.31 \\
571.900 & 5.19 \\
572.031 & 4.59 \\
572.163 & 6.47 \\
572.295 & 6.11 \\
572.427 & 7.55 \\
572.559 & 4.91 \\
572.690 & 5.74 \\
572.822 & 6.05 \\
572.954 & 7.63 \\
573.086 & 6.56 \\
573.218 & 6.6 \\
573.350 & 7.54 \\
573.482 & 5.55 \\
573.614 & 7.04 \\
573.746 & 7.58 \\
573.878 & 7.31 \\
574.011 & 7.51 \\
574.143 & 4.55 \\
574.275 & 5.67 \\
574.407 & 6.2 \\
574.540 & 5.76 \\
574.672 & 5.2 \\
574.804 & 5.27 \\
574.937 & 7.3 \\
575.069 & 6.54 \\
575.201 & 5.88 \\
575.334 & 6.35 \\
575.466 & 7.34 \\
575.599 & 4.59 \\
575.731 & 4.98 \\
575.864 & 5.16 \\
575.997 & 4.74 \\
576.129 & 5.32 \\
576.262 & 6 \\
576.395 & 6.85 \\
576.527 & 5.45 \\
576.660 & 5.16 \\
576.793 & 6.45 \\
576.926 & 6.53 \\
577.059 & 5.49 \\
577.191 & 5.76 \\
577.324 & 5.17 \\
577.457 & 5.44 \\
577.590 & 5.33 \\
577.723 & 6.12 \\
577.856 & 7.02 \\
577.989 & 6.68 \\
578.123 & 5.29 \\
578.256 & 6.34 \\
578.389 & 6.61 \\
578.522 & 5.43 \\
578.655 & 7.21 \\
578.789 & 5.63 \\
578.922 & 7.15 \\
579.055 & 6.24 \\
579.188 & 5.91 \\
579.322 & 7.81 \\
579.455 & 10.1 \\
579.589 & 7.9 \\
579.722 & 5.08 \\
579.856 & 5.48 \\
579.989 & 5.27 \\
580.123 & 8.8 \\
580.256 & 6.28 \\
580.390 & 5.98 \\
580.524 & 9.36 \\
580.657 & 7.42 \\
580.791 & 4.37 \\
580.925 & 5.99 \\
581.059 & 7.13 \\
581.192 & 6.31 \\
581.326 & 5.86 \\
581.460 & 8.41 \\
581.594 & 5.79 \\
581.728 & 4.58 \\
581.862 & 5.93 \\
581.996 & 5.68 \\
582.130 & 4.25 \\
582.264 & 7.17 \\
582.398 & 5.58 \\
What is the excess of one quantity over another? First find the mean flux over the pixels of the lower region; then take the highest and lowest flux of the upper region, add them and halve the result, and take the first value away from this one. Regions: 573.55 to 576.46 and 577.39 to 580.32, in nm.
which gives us 1.5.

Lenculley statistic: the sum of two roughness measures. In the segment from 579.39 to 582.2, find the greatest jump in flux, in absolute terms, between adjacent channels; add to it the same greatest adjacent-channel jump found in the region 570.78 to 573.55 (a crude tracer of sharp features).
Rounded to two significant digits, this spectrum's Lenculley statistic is 6.2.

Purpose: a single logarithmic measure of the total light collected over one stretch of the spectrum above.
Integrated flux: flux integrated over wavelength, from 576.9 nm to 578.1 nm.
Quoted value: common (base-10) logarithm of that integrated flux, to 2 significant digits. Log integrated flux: 0.85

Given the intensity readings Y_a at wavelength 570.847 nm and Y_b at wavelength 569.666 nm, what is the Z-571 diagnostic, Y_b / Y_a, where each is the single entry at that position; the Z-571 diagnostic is 1.25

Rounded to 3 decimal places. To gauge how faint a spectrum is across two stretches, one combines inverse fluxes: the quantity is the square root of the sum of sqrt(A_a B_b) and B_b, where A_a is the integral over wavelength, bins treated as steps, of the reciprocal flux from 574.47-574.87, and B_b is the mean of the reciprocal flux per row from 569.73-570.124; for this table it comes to 0.517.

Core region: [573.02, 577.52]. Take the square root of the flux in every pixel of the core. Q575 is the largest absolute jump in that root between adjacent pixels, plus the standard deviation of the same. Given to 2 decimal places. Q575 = 0.79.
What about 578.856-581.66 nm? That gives 0.95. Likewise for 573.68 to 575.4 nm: 0.80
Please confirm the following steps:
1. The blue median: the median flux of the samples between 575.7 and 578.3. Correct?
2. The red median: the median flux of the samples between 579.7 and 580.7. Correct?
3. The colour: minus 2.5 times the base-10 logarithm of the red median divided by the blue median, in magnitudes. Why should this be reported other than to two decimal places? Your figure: -0.12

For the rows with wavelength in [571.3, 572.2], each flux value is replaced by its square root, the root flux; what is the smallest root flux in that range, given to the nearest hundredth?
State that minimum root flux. 2.14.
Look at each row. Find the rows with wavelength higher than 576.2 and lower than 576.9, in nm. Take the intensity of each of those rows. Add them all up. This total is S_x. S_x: 30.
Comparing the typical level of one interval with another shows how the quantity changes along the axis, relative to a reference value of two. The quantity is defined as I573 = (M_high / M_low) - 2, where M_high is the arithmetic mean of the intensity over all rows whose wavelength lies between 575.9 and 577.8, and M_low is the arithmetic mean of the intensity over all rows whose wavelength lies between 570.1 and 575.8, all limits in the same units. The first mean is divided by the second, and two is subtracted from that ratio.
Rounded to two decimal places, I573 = -1.07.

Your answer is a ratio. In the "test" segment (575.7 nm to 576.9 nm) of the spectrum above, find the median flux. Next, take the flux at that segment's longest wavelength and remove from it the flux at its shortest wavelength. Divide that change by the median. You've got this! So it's 0.28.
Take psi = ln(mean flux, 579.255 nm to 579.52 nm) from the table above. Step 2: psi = 2.19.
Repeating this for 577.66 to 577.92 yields 1.88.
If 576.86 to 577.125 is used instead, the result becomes 1.79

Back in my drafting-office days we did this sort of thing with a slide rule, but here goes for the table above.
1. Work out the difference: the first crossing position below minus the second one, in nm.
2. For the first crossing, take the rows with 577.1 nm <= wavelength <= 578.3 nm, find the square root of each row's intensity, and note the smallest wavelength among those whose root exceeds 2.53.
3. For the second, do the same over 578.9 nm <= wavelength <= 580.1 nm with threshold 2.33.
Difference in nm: -1.07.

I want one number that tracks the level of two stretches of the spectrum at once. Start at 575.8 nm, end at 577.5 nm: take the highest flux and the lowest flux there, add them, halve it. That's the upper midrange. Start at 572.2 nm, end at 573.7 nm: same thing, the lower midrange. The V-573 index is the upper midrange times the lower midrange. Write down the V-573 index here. 36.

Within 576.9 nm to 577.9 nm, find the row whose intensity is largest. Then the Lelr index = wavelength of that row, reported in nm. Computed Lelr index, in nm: 577.856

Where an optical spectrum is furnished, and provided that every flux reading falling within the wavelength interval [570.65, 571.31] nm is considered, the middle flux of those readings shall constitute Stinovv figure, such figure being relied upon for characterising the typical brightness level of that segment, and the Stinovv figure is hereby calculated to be 6.4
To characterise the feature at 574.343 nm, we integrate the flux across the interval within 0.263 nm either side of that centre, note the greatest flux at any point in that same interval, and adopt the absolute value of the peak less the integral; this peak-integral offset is 3.3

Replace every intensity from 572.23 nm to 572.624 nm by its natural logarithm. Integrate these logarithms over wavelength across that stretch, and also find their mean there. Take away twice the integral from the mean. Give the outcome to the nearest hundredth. 0.38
